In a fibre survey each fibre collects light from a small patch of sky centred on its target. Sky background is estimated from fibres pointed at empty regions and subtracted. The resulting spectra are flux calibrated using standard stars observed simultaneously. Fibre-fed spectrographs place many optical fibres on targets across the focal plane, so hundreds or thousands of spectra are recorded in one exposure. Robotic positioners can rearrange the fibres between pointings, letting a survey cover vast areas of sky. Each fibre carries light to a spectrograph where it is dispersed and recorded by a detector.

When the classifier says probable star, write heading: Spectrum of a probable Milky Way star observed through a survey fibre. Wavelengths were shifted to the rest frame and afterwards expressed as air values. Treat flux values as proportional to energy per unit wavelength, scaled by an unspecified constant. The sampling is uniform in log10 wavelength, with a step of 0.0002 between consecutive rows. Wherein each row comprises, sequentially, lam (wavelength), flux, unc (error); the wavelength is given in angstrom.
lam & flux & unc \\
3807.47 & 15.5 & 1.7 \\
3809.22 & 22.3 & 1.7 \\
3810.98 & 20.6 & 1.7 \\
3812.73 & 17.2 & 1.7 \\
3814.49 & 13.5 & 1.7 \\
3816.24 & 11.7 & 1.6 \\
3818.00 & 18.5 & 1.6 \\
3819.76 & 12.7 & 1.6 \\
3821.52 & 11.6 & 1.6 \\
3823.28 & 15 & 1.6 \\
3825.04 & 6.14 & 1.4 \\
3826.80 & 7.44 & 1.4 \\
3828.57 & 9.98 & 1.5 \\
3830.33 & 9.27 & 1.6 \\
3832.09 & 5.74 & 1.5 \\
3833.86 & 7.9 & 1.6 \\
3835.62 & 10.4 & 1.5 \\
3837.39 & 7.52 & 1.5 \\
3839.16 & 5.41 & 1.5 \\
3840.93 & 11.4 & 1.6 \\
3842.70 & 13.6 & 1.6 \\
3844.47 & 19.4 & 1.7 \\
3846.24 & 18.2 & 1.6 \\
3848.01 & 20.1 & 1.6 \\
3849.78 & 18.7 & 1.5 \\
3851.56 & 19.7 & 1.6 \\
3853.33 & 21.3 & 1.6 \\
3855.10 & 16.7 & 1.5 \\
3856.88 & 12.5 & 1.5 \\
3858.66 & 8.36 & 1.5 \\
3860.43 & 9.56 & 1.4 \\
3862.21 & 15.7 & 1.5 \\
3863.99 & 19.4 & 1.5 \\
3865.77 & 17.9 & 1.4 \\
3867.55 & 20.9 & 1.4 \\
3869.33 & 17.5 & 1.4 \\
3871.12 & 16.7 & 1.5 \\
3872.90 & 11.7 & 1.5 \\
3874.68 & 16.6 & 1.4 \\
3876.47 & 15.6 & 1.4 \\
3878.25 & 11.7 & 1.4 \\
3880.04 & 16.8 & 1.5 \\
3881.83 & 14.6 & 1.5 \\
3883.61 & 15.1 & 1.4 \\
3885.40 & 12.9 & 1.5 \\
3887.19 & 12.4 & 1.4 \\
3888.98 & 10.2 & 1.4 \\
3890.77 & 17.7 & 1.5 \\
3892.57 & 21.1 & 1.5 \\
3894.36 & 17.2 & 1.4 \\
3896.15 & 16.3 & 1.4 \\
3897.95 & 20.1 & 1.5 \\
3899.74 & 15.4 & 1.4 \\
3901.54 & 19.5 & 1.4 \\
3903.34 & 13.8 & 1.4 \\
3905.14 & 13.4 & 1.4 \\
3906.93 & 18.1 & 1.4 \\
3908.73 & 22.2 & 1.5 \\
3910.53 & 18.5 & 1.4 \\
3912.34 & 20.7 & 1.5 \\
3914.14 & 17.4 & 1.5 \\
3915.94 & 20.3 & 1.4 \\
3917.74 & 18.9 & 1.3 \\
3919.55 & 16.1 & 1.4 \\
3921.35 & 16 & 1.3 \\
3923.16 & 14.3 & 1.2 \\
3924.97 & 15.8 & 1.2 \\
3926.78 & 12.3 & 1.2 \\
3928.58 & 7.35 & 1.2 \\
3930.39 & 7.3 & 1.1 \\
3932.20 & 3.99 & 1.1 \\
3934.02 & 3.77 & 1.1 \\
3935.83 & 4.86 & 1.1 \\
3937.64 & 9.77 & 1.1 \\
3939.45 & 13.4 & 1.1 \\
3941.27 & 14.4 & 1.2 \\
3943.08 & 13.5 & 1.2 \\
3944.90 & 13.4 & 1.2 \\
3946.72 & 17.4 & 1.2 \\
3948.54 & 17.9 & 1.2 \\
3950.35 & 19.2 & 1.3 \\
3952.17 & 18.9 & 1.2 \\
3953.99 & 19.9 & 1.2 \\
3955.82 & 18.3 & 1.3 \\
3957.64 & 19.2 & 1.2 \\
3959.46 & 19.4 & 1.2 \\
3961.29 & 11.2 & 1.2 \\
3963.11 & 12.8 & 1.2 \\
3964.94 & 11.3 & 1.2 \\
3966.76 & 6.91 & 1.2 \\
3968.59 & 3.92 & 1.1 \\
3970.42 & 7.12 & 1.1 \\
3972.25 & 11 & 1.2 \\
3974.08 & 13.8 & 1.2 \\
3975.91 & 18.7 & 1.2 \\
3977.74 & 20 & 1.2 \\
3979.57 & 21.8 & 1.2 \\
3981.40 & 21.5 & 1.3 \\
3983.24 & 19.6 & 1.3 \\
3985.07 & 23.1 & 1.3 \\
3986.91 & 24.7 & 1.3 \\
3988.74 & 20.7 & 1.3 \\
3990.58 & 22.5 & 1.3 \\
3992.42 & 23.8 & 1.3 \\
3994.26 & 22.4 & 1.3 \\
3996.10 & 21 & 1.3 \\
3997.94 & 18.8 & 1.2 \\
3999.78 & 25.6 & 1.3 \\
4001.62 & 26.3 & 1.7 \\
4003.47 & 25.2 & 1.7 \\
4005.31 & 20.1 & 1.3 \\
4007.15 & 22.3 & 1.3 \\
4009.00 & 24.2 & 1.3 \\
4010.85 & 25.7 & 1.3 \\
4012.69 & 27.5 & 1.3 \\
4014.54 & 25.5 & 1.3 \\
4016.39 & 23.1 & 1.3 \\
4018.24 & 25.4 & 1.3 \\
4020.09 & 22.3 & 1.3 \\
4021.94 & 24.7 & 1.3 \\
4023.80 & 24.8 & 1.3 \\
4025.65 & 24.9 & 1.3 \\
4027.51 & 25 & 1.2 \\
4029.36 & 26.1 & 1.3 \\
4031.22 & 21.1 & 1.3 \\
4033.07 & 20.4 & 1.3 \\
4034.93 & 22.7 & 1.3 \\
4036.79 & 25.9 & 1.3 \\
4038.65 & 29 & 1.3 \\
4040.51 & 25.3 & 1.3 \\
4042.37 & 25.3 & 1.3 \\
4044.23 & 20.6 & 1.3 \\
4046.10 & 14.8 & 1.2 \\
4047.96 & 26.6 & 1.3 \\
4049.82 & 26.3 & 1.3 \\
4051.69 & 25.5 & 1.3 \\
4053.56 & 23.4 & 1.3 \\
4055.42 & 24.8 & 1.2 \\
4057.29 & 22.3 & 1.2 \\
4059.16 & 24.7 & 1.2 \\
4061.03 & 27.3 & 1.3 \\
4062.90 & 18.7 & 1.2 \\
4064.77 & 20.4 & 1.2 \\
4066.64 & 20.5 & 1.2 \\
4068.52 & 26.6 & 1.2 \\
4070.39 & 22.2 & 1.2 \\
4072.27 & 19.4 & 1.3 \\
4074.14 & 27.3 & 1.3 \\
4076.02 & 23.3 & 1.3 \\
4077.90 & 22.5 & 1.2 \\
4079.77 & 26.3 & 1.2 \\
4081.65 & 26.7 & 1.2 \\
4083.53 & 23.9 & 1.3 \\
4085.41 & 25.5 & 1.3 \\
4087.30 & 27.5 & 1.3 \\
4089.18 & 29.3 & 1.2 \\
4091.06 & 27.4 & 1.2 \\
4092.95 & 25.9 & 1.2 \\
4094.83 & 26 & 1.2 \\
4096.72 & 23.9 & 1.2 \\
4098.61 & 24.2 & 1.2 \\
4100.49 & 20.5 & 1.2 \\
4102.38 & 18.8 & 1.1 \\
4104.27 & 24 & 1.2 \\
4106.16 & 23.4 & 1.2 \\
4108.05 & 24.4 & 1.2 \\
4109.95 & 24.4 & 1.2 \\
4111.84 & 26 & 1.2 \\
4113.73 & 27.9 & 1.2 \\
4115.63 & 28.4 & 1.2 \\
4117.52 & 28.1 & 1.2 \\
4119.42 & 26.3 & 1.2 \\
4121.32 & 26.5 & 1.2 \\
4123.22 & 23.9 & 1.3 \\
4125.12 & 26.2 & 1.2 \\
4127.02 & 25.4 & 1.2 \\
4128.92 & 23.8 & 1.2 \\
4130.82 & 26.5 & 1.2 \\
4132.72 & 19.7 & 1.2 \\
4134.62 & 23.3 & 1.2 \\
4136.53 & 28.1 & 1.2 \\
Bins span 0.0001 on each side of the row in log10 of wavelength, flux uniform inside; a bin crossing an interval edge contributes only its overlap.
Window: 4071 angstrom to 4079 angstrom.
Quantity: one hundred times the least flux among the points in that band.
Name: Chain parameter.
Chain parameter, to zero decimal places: 1940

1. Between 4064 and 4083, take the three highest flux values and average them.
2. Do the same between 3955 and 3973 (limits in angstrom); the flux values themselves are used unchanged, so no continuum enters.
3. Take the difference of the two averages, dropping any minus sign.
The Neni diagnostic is 7.9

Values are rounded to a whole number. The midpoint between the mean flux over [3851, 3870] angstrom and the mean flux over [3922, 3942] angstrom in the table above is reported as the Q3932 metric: 13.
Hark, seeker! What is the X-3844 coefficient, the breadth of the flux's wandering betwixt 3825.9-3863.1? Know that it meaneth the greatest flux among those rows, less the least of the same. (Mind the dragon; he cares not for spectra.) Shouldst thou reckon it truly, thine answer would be 15.9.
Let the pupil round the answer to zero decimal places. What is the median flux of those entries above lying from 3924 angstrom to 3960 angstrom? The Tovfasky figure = 14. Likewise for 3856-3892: 15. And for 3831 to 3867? 15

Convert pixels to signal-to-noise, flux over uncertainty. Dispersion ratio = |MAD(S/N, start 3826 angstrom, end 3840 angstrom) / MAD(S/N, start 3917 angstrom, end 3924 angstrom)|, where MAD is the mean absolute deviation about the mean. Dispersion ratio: 0.9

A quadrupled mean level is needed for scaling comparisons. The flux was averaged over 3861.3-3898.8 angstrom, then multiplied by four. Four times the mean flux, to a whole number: 64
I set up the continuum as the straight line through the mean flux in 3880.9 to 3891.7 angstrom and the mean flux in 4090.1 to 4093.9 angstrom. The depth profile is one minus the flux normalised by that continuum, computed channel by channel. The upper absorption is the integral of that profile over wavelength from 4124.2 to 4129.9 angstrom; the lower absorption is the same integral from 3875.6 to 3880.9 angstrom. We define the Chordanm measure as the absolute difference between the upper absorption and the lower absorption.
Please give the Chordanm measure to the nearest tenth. 1.3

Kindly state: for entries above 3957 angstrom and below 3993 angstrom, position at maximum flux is 3986.91 angstrom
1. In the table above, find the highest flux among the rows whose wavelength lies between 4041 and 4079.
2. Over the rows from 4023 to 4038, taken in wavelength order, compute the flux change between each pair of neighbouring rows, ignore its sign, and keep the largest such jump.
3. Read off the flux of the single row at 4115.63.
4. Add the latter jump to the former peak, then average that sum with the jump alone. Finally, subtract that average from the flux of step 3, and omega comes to 10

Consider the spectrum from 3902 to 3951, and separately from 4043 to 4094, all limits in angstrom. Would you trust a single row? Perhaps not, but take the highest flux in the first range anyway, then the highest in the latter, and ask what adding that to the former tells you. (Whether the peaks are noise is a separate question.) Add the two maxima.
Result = 51.5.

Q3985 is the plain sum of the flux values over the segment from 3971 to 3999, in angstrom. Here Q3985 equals 303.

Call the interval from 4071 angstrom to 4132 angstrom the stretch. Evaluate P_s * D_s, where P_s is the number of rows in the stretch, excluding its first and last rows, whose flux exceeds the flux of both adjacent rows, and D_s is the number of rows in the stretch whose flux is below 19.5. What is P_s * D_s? 18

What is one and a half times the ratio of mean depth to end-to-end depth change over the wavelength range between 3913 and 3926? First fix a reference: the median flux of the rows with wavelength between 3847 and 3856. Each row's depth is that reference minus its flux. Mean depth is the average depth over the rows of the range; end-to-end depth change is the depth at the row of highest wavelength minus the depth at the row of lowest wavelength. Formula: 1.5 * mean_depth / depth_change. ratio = 3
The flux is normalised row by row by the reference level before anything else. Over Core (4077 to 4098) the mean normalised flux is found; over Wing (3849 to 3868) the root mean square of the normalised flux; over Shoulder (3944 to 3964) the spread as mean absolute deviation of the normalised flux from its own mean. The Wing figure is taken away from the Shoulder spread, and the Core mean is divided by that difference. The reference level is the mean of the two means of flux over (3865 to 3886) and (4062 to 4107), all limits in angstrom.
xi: -1.79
